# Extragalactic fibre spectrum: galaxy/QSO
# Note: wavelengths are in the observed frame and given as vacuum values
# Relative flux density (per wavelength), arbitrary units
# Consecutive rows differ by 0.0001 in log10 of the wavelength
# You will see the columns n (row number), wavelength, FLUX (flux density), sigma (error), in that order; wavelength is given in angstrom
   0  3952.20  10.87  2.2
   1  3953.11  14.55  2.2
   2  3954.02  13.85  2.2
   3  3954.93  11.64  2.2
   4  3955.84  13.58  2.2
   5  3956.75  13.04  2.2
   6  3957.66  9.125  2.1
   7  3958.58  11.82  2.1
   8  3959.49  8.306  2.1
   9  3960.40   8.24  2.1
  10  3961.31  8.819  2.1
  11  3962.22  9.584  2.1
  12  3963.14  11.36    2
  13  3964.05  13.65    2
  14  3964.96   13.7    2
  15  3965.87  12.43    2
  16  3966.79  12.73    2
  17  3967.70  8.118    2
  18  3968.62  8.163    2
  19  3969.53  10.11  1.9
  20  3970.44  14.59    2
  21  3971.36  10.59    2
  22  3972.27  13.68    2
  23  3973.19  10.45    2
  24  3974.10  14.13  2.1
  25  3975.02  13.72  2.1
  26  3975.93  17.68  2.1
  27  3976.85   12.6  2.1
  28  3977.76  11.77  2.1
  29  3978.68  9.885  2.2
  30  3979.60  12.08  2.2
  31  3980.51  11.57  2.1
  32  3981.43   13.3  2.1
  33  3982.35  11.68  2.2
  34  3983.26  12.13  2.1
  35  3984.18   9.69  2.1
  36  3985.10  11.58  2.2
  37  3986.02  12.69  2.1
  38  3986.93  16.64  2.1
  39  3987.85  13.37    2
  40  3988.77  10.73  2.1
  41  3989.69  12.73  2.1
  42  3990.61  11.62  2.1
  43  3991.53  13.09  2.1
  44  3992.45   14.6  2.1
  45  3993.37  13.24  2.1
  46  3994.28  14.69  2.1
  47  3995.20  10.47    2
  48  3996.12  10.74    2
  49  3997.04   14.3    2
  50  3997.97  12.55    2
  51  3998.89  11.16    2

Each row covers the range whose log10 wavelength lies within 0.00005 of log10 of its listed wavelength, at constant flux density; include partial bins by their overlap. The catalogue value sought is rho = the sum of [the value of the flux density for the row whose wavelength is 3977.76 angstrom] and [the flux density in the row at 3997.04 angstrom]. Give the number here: 26.1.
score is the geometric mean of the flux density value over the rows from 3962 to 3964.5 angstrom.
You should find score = 11.4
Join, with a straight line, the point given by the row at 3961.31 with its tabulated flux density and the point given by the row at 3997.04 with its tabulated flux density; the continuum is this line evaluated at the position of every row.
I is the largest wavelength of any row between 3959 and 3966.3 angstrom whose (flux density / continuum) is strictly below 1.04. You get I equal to 3961.31 angstrom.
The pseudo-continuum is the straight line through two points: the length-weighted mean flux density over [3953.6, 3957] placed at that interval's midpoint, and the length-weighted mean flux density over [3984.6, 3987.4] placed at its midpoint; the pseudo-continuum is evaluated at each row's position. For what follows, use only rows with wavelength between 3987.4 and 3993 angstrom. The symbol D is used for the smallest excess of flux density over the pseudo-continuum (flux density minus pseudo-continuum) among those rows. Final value -2.9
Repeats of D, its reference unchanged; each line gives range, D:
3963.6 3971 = -5.1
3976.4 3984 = -3.6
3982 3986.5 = -3.9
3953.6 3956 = -1.4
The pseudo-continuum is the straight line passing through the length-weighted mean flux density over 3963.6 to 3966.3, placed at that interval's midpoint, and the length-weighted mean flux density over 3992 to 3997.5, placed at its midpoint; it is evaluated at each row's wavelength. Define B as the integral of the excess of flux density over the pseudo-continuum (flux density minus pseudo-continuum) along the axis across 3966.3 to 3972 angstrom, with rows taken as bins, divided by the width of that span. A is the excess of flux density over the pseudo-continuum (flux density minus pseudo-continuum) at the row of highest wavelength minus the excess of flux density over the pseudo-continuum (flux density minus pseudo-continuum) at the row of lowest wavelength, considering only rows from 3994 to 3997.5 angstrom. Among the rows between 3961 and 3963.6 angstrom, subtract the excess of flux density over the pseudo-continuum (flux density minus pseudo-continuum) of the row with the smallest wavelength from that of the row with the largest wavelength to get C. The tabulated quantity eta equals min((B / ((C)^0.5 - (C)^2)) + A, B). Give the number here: -2.4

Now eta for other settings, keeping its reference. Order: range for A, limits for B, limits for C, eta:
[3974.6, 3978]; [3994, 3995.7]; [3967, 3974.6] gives -1.9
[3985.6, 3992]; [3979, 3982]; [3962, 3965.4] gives -1.0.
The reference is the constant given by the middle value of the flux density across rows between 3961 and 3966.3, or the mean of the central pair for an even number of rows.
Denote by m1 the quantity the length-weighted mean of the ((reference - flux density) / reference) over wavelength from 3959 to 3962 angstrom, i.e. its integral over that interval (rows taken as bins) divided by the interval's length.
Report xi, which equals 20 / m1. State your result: 72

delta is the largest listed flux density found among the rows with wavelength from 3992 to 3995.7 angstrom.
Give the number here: 14.69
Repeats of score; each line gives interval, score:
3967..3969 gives 8.1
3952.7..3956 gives 13.4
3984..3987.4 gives 12.4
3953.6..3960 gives 11.4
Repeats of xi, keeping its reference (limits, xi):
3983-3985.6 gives 293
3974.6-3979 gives -178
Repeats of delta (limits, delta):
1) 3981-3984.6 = 13.3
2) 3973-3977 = 17.68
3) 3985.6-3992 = 16.64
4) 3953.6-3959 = 13.85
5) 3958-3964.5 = 13.65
